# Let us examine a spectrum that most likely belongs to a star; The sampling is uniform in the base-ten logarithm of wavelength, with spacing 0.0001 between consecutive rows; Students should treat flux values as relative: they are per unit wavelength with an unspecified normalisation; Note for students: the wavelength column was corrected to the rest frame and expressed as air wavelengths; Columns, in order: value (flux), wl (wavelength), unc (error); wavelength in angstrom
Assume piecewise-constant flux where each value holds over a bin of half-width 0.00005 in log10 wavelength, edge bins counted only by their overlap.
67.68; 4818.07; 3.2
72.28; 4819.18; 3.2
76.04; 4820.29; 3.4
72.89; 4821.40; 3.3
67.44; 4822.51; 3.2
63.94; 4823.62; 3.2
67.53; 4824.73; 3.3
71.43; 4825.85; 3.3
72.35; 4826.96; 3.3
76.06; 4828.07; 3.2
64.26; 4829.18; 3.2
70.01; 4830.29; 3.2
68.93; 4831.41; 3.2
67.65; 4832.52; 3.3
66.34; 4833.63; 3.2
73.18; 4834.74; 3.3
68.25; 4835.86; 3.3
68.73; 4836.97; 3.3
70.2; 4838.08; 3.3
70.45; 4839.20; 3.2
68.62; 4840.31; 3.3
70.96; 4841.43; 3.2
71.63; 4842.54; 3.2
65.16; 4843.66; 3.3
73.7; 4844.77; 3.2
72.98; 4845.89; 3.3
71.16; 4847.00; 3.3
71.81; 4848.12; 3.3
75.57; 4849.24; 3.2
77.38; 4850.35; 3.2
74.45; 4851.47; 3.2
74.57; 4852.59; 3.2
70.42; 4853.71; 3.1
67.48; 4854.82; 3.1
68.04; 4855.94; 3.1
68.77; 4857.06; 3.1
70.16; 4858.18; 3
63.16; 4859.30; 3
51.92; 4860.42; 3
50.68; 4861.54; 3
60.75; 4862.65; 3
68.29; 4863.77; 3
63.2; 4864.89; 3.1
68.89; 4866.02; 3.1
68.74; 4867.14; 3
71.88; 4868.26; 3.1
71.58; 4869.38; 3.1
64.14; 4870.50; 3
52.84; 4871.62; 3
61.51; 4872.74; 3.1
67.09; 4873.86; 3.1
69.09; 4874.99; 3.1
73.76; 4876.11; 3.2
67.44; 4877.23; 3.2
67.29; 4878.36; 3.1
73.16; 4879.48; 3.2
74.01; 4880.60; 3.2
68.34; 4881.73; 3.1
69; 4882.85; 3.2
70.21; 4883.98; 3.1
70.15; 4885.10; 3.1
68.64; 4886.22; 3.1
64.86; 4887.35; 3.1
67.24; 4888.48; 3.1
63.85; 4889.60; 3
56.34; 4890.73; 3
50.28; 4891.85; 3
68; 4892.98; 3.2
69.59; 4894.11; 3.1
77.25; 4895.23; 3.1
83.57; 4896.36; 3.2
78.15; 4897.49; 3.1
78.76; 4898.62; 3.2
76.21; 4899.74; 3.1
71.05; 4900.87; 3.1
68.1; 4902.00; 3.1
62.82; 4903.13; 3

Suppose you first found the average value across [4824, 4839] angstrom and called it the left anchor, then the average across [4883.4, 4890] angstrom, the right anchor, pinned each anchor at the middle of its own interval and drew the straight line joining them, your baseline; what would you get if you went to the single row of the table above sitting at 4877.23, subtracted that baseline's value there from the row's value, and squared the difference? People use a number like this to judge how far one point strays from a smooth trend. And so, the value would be 0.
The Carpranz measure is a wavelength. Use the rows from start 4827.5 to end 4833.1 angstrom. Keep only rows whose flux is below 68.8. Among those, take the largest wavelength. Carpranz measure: 4832.52 angstrom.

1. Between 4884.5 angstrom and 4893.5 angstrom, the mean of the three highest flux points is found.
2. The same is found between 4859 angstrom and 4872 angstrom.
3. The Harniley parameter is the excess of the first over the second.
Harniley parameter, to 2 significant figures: -1.9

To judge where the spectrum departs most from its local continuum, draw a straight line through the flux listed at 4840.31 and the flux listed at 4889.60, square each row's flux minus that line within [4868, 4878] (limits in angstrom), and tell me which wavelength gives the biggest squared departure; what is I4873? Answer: 4871.62 angstrom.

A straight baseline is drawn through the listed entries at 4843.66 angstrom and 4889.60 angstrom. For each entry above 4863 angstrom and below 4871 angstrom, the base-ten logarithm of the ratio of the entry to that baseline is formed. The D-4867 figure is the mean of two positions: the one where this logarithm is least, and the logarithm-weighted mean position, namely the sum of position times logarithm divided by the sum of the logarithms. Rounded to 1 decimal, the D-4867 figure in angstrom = 4866.2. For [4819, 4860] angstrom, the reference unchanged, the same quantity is 4831.9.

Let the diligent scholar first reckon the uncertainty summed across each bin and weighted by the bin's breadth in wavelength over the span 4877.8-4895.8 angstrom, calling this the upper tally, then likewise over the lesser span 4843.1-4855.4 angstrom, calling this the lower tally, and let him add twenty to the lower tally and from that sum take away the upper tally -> 4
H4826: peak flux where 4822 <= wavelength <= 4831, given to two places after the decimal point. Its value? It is 76.06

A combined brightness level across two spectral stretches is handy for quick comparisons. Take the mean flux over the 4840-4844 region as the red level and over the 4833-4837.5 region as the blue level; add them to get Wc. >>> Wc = 138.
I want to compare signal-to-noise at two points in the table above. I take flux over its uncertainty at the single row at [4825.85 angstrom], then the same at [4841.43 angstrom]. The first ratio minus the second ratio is -0.5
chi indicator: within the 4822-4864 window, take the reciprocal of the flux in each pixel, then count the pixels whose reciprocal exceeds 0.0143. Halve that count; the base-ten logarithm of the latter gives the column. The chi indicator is 1.0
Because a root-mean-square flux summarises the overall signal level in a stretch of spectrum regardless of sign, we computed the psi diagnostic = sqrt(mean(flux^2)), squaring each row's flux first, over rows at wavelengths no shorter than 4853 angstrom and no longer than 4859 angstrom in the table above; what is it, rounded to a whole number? 69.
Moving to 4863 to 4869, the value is 68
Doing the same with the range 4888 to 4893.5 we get 62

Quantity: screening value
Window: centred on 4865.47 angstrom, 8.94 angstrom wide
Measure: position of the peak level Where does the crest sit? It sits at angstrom 4868.26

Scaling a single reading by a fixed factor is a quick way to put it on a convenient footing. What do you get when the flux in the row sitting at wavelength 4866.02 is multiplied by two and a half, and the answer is 172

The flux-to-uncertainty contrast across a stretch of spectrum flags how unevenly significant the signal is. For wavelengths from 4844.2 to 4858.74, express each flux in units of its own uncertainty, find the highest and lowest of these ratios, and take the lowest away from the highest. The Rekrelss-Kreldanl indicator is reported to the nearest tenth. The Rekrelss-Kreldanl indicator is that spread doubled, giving 5.2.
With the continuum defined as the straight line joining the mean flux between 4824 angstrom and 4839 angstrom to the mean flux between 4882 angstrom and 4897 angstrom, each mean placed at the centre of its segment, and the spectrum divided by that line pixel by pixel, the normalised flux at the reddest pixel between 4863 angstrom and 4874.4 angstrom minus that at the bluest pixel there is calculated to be -0.01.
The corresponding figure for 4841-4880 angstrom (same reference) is 0.05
